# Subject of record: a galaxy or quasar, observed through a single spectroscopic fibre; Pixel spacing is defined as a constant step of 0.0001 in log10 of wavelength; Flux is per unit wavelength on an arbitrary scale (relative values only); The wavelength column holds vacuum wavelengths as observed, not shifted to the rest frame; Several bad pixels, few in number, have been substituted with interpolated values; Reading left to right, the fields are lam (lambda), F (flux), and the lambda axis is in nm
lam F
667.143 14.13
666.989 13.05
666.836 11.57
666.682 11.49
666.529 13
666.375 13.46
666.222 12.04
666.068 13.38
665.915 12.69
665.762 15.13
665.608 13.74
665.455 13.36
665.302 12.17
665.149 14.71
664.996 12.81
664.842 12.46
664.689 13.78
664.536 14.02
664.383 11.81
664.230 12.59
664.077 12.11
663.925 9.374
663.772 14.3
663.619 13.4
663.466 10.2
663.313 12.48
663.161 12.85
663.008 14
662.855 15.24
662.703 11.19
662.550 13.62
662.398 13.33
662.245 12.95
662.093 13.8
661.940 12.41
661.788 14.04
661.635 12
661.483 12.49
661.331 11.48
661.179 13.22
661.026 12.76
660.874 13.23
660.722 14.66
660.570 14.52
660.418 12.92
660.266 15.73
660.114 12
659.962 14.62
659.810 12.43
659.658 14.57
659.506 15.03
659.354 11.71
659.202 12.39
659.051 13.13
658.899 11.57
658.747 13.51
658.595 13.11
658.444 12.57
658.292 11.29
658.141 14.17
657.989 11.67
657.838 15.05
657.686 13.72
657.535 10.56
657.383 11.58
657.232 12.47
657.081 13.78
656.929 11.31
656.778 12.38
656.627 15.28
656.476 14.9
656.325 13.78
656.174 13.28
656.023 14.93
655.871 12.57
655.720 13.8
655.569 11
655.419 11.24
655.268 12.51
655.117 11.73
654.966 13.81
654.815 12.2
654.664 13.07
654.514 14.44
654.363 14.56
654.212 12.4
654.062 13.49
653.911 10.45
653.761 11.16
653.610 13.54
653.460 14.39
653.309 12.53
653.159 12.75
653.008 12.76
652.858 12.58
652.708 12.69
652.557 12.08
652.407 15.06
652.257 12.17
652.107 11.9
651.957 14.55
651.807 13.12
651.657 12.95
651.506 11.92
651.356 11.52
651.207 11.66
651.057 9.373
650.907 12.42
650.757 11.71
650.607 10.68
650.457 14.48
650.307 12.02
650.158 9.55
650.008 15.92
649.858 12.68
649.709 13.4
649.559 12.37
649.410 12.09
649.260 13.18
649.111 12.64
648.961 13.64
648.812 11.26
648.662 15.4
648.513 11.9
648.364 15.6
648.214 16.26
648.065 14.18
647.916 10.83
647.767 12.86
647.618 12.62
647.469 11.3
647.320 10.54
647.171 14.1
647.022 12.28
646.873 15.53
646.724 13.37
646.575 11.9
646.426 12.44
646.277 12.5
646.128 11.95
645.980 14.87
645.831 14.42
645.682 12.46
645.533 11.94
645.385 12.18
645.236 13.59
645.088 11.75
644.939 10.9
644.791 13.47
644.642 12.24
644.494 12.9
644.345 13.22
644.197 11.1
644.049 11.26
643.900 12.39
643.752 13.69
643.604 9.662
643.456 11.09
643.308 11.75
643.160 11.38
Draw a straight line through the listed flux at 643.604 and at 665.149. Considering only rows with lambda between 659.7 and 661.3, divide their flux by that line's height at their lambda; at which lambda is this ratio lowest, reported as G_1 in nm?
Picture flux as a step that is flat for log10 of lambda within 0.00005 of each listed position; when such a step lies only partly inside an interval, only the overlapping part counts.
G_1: 660.114 nm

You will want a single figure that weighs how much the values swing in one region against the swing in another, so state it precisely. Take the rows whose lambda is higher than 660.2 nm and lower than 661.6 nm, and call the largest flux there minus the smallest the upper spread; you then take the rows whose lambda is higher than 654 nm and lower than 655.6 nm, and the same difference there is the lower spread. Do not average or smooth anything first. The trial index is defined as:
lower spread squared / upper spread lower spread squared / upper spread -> 3.0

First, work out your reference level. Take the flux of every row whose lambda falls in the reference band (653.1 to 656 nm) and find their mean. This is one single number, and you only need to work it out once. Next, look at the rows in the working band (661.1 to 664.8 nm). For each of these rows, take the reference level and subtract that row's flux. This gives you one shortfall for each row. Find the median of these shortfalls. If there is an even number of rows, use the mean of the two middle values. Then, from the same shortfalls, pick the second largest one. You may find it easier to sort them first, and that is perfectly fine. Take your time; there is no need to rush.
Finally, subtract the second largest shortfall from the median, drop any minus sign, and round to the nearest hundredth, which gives 2.70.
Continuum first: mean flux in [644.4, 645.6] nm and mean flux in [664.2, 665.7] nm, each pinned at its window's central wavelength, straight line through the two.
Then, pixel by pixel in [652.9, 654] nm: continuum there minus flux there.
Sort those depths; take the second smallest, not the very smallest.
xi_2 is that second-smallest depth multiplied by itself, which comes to 0.7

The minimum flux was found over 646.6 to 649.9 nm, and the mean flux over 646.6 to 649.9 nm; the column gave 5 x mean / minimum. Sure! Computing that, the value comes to 6.21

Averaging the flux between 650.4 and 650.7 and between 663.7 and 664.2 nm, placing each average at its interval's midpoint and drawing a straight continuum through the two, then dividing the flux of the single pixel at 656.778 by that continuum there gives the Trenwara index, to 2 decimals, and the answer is 1.01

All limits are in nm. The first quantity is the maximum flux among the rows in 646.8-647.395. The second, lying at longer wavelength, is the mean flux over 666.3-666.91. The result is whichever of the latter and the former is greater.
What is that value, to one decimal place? 15.5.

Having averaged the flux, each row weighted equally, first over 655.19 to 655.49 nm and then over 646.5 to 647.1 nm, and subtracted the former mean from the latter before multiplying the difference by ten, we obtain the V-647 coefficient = 14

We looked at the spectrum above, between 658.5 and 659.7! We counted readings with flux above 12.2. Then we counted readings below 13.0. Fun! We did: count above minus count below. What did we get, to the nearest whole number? 3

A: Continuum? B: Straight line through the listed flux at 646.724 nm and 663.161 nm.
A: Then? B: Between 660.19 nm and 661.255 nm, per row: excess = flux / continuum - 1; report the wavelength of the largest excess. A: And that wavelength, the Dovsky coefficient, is 660.266 nm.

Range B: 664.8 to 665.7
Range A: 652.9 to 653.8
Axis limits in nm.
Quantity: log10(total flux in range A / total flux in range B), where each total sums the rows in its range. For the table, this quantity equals -0.012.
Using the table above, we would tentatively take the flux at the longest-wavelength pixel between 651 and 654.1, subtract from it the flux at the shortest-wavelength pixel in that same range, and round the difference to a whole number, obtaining 4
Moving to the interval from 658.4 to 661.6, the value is 0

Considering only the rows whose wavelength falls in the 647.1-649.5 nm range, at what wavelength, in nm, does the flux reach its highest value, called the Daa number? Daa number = 648.214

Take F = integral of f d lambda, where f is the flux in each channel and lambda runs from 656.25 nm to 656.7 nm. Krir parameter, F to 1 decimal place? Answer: 6.6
